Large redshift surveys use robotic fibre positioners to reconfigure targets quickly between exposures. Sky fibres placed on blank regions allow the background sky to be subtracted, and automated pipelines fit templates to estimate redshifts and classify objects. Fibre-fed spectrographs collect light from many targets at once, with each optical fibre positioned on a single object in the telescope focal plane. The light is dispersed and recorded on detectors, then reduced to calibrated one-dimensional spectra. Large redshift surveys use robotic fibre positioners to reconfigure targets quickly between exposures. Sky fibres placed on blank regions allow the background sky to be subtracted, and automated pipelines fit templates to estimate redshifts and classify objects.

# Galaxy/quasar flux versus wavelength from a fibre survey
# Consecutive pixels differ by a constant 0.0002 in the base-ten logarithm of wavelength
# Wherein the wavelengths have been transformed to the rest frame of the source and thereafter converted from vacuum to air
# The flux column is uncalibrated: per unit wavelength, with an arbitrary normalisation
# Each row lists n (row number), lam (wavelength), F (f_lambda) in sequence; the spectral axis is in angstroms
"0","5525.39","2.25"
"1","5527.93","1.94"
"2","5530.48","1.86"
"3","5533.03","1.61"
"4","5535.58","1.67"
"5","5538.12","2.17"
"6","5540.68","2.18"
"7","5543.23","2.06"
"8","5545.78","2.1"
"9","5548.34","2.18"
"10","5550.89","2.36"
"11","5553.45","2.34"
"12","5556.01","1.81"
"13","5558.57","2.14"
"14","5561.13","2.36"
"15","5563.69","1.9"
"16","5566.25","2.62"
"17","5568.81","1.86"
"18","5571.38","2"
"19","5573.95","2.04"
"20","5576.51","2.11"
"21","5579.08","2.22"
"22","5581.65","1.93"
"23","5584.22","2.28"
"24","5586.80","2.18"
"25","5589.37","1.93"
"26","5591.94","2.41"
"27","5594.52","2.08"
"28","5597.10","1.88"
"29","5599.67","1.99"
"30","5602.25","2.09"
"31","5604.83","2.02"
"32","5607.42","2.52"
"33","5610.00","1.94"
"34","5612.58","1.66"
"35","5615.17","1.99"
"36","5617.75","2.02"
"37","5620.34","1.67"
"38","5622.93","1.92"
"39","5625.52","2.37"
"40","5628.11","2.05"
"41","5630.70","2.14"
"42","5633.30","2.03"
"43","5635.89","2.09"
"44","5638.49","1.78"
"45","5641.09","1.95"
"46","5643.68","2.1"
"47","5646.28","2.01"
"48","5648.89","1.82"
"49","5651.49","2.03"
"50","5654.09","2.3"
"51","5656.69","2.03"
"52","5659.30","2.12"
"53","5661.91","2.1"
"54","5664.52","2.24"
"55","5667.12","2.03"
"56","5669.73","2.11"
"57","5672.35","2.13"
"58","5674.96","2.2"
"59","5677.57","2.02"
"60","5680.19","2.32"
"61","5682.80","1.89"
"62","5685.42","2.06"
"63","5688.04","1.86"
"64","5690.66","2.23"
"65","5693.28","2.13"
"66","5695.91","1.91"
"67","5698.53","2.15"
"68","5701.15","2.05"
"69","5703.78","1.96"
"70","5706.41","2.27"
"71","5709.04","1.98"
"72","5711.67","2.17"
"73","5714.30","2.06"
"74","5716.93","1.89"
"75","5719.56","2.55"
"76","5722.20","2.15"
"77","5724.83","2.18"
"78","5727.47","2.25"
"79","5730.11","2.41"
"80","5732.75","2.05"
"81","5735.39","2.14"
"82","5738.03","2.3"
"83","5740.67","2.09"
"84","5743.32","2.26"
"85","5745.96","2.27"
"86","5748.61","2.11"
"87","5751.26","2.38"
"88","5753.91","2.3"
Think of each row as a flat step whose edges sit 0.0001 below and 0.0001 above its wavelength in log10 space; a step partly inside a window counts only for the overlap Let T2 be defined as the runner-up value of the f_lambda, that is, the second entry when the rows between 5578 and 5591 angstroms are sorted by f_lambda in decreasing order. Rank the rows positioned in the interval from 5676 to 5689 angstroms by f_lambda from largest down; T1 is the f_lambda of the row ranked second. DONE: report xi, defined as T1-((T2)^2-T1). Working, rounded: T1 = 2.06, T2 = 2.22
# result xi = -0.81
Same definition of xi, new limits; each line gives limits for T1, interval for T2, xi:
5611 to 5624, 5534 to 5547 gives -0.73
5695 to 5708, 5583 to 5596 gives -0.90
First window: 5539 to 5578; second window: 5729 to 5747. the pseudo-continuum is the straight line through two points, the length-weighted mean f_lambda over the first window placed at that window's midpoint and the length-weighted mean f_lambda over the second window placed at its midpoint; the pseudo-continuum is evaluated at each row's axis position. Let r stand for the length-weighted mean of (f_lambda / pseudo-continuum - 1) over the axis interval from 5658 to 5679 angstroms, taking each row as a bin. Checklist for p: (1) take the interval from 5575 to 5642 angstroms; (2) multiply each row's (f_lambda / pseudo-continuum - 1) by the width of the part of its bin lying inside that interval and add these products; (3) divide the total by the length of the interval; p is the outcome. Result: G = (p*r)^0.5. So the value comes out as 0.04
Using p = -0.051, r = -0.030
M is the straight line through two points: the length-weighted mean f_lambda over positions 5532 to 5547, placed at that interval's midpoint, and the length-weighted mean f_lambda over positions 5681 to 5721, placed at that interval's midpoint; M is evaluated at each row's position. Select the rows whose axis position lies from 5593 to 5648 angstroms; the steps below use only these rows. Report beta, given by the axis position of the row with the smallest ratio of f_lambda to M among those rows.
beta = 5612.58 angstroms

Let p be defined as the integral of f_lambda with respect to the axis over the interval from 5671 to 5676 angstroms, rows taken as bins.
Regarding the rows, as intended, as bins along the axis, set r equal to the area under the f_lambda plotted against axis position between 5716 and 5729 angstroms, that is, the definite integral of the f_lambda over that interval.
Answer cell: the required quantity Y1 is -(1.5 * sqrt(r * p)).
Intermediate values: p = 11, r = 29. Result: -26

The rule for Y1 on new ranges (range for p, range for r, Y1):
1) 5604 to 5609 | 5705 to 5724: -32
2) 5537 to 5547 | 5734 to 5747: -37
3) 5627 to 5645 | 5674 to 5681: -35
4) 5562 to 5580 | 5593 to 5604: -44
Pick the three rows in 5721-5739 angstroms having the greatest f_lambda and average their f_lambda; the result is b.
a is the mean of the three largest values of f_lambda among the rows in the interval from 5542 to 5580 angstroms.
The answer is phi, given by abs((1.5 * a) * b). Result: 8.5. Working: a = 2.45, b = 2.32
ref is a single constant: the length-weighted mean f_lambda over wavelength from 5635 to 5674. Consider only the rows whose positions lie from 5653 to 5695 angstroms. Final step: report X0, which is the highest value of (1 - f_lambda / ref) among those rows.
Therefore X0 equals 0.10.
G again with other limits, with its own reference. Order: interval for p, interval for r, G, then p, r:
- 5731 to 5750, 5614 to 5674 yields 0.03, -0.016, -0.059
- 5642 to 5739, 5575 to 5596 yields 0.01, -0.037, -0.005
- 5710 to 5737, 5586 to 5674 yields 0.02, -0.011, -0.054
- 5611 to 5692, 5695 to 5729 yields 0.05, -0.063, -0.036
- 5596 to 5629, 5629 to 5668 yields 0.06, -0.070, -0.057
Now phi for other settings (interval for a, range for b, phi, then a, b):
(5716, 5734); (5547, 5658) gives 9.1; 2.40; 2.52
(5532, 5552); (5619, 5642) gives 7.4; 2.24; 2.20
